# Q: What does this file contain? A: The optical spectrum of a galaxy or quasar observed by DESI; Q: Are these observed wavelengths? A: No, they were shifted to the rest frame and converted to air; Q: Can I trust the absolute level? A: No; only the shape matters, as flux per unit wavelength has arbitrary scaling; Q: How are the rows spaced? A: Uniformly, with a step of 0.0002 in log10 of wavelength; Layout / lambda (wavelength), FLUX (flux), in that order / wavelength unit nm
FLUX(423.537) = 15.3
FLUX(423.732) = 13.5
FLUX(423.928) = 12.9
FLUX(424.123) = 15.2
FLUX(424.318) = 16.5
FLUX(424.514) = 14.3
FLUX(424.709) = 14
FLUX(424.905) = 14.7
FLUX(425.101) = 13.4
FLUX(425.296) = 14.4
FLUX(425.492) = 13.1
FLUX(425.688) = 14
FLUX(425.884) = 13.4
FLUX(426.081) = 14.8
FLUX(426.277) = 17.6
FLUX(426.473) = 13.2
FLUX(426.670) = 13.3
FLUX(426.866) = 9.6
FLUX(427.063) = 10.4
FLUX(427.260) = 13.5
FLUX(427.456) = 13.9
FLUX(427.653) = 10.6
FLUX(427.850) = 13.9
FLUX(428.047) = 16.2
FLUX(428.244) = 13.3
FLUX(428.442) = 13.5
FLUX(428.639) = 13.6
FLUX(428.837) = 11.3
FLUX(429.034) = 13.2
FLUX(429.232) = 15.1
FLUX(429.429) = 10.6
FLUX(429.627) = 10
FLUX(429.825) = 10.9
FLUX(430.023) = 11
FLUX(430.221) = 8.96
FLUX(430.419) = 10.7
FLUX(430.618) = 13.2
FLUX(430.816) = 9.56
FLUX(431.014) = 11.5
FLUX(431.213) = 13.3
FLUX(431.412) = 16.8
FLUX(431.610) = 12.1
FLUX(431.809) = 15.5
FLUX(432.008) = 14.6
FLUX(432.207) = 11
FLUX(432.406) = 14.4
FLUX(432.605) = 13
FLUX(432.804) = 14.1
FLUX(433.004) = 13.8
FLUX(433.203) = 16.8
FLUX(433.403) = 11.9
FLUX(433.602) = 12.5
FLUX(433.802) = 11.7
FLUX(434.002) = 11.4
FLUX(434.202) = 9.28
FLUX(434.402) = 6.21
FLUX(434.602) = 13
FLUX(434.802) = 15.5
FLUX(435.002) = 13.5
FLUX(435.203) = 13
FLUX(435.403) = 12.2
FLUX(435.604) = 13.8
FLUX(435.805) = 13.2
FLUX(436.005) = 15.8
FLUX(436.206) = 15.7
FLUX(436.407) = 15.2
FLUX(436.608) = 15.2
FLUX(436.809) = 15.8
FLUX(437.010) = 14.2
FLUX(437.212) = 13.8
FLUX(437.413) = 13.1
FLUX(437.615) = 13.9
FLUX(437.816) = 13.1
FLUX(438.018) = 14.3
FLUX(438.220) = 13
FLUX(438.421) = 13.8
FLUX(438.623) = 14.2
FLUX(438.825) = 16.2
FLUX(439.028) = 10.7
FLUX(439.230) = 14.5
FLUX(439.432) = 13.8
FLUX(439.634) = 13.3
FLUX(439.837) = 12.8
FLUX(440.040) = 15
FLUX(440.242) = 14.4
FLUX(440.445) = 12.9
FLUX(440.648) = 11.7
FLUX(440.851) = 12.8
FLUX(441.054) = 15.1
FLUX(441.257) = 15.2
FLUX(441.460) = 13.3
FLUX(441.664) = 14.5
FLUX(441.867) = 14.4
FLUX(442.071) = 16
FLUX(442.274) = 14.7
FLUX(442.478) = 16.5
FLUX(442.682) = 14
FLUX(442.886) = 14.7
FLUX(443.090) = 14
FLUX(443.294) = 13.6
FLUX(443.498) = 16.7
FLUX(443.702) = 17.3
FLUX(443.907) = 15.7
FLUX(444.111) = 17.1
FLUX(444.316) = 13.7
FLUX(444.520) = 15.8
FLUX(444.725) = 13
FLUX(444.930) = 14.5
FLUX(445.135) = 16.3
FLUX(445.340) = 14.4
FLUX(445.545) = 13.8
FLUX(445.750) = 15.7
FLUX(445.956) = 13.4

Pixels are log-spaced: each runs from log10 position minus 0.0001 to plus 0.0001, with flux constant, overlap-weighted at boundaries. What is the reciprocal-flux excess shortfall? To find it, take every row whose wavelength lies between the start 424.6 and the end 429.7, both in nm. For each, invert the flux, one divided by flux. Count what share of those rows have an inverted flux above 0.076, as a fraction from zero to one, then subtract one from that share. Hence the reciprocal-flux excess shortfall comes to -0.73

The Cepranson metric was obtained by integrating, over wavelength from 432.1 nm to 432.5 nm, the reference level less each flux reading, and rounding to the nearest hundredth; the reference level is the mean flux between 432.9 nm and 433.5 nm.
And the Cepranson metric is 0.58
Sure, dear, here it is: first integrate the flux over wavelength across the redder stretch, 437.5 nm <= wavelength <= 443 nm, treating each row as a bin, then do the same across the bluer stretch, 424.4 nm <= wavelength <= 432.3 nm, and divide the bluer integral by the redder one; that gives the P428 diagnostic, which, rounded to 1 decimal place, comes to 1.3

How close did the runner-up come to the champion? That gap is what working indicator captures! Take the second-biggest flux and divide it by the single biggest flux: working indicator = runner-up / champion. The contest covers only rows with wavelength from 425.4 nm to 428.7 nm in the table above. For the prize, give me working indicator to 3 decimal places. 0.920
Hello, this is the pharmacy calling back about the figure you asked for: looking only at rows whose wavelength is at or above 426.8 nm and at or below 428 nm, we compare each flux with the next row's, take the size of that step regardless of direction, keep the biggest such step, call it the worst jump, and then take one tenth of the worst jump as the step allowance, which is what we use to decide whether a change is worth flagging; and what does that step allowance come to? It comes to 0.33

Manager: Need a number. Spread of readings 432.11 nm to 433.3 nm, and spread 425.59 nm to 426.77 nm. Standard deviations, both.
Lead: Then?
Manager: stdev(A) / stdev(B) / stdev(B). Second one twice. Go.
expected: 0.7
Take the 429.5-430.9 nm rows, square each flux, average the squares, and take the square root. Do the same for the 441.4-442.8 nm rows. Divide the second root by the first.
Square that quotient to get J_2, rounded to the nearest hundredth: 1.92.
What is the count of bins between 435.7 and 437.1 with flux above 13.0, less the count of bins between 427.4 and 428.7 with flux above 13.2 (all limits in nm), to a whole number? 1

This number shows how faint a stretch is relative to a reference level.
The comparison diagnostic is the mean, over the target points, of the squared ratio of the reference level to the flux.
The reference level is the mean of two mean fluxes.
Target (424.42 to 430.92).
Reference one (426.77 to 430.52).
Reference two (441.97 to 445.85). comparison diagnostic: 1.2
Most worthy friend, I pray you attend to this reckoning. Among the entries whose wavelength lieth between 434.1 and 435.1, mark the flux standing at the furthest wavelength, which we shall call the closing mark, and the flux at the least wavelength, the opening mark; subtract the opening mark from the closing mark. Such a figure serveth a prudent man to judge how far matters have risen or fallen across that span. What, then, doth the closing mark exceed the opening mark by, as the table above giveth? 4.2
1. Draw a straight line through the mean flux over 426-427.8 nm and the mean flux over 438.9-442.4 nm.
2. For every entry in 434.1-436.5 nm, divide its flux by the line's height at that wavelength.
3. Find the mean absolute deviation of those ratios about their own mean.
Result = 0.140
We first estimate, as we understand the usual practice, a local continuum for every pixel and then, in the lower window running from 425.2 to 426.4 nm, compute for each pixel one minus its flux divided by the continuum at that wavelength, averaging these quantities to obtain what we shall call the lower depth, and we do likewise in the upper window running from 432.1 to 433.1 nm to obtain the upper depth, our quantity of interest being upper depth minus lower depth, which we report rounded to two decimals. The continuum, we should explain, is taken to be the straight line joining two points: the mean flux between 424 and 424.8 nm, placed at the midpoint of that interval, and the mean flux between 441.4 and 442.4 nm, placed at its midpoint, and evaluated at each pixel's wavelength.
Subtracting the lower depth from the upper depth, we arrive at 0.08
